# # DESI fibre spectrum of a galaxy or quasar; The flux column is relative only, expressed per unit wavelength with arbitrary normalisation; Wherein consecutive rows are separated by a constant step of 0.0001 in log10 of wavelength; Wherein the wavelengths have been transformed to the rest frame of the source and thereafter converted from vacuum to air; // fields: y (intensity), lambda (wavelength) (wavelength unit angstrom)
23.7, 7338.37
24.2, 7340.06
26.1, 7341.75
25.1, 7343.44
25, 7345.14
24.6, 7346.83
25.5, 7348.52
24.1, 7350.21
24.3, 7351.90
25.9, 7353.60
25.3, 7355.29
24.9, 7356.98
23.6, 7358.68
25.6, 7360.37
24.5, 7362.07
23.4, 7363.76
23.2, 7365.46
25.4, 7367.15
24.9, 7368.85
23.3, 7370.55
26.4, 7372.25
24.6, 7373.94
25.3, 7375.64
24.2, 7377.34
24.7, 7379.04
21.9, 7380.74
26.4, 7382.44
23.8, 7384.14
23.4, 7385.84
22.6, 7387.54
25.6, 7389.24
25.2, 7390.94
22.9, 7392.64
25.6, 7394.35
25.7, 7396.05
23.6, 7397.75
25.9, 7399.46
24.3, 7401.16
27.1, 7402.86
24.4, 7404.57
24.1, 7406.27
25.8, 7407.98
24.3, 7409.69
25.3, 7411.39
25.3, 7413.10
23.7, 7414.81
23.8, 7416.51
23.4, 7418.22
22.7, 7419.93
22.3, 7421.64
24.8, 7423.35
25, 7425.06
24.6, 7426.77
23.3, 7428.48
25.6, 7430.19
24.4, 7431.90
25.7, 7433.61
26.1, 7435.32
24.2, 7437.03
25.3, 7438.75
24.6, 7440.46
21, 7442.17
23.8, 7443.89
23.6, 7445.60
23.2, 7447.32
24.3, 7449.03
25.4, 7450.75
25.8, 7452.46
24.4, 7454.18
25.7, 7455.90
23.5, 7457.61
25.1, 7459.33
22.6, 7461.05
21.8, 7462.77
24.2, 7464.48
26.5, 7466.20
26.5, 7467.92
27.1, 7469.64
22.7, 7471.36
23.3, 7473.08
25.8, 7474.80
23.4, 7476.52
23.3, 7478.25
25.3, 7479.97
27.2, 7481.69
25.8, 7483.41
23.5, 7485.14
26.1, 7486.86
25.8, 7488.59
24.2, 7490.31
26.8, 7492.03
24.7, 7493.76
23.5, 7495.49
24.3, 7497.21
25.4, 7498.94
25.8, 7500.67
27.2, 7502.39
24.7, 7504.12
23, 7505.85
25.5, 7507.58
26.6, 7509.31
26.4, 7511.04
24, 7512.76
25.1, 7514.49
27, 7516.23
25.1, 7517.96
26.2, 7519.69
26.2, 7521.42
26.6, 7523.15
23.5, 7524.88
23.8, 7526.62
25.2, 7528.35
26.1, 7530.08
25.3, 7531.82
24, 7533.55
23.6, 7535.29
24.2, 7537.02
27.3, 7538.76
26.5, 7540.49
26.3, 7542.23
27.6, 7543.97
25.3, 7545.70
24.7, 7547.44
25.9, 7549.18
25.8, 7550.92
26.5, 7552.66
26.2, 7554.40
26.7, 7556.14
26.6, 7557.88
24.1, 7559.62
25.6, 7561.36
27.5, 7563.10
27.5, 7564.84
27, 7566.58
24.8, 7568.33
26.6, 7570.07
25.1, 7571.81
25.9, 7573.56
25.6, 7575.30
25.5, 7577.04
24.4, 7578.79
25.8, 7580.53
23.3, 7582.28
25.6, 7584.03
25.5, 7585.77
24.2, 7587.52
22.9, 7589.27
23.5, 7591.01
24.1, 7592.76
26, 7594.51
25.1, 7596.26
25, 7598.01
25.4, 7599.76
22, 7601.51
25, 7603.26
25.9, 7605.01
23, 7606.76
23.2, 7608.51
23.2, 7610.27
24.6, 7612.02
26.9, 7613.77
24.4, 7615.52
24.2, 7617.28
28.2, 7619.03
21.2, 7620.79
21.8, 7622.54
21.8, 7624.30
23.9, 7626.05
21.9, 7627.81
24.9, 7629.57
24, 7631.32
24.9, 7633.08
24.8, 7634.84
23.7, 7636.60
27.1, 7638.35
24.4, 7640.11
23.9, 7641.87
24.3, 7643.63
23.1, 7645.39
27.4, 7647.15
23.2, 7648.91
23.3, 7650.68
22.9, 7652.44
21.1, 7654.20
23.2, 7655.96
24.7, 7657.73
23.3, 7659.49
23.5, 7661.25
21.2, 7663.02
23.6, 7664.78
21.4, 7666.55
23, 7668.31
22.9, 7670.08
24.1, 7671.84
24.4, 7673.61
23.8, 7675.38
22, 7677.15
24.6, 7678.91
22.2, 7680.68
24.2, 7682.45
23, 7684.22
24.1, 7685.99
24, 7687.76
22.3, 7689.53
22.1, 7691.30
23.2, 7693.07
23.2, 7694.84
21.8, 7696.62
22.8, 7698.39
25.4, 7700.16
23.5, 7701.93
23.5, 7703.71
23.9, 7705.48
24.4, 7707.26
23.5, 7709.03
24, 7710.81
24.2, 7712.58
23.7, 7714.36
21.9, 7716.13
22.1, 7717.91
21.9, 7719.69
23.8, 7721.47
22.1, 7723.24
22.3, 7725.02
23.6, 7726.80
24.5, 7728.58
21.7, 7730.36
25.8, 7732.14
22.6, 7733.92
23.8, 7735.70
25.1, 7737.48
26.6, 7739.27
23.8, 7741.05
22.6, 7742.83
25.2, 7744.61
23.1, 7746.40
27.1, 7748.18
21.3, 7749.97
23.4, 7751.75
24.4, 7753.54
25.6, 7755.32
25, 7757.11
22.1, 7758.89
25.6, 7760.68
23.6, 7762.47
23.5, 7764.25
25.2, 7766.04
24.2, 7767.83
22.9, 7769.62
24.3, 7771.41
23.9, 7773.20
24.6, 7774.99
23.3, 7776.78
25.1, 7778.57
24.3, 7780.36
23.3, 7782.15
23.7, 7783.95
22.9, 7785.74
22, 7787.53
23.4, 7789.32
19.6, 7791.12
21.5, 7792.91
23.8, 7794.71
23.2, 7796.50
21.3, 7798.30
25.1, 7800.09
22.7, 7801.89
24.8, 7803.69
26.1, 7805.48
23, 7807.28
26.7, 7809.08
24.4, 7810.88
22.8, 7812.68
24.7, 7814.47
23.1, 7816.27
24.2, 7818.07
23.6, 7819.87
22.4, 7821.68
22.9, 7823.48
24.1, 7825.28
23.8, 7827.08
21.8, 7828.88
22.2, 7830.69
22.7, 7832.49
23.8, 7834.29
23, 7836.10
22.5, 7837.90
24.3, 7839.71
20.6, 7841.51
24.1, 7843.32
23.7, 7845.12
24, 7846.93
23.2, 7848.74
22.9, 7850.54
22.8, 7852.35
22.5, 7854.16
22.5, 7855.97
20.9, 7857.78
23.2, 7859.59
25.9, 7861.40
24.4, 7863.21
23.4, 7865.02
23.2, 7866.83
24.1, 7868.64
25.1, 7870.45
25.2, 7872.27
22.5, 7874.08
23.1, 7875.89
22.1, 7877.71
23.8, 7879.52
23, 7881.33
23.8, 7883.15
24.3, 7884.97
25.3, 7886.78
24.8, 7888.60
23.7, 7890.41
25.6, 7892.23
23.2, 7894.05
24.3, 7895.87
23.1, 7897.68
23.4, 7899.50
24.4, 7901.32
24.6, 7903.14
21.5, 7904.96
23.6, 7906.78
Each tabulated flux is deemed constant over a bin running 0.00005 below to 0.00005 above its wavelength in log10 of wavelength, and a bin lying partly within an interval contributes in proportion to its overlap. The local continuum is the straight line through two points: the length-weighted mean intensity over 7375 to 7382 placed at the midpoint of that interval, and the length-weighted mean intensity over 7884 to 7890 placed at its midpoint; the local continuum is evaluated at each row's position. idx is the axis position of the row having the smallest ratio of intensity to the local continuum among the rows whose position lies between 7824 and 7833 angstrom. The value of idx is 7828.88 angstrom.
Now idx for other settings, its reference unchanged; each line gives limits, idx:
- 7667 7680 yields 7677.15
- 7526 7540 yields 7535.29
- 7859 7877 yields 7874.08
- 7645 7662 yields 7654.20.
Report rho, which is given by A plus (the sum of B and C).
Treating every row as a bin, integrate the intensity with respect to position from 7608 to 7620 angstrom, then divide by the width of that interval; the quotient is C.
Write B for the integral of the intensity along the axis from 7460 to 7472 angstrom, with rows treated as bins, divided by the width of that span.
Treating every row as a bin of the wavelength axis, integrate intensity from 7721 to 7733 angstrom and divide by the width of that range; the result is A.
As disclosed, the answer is 72.9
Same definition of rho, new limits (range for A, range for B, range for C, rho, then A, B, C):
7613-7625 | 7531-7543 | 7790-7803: 71.9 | 24.1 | 25.3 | 22.5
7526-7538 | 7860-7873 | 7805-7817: 73.4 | 24.6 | 24.4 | 24.4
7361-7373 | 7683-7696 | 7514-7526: 73.2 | 24.4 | 23.1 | 25.6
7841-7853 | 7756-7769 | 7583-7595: 71.8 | 23.1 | 24.2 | 24.5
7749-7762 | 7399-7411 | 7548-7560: 75.0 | 23.9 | 25.1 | 26.0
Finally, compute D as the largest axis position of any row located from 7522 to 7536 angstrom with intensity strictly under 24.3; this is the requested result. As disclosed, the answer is 7535.29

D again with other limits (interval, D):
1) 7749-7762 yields 7758.89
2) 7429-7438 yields 7437.03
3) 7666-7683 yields 7682.45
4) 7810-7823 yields 7821.68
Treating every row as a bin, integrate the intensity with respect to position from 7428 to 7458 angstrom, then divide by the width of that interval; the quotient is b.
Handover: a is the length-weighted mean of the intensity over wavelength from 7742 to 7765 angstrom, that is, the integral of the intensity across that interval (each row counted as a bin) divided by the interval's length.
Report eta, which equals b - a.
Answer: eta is 0.4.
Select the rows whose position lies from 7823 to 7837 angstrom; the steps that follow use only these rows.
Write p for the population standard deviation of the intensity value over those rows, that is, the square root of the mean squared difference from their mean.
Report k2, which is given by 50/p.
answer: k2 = 66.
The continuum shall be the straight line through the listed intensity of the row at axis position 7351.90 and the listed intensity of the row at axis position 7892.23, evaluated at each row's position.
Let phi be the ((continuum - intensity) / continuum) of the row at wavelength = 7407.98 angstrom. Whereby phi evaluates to -0.056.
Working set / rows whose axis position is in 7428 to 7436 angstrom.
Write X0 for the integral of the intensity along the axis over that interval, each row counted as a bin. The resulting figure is 201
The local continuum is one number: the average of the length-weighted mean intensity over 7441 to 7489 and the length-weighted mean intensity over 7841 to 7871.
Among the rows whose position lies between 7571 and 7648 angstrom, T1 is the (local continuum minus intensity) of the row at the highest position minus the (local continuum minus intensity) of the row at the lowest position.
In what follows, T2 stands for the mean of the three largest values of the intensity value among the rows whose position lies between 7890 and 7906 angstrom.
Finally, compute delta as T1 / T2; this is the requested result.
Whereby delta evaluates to -0.09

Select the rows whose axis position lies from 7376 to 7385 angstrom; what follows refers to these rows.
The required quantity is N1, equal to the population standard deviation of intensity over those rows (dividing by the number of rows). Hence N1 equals 1.5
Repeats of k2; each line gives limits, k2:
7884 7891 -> 84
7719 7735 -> 38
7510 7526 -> 44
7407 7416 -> 65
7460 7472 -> 25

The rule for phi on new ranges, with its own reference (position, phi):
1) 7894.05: 0.094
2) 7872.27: 0.014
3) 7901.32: 0.048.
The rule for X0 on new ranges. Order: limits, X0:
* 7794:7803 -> 209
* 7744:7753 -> 216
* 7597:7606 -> 222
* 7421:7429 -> 193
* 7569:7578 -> 231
